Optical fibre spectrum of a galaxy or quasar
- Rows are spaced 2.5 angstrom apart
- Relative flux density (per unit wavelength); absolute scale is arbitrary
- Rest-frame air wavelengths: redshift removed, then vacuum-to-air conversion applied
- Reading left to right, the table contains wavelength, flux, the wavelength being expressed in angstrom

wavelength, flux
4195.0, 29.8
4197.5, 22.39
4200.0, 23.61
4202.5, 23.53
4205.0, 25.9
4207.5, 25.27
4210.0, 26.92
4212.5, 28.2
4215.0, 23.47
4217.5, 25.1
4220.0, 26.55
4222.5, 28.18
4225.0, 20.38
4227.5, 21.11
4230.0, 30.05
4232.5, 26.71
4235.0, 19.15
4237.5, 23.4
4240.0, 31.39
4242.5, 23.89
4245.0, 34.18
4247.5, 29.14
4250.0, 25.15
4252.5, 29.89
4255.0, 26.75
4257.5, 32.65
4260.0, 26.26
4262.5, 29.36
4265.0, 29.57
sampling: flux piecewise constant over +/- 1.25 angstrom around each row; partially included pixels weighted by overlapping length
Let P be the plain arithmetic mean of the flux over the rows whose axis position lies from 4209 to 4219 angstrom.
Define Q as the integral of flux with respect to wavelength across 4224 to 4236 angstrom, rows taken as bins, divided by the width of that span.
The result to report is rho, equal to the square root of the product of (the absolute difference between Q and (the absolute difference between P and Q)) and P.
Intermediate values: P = 25.9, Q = 23.6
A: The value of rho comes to 23.5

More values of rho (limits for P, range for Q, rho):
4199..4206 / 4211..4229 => 24.3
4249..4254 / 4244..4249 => 27.5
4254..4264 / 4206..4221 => 25.8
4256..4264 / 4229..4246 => 26.7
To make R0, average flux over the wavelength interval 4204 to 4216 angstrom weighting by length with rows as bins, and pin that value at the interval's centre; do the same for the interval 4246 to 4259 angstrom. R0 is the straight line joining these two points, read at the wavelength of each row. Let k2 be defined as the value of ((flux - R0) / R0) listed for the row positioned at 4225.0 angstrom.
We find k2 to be -0.24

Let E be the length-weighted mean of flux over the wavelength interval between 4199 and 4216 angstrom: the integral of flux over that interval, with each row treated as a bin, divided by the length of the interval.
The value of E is 25.3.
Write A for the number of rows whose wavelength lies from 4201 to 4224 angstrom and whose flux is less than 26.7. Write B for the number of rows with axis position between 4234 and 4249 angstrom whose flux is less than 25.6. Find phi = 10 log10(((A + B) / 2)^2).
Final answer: 13.1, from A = 6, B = 3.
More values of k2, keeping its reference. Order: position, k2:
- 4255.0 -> -0.08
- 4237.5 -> -0.16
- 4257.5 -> 0.12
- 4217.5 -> -0.05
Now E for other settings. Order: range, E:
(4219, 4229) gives 24.1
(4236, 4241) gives 26.8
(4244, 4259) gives 29.5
